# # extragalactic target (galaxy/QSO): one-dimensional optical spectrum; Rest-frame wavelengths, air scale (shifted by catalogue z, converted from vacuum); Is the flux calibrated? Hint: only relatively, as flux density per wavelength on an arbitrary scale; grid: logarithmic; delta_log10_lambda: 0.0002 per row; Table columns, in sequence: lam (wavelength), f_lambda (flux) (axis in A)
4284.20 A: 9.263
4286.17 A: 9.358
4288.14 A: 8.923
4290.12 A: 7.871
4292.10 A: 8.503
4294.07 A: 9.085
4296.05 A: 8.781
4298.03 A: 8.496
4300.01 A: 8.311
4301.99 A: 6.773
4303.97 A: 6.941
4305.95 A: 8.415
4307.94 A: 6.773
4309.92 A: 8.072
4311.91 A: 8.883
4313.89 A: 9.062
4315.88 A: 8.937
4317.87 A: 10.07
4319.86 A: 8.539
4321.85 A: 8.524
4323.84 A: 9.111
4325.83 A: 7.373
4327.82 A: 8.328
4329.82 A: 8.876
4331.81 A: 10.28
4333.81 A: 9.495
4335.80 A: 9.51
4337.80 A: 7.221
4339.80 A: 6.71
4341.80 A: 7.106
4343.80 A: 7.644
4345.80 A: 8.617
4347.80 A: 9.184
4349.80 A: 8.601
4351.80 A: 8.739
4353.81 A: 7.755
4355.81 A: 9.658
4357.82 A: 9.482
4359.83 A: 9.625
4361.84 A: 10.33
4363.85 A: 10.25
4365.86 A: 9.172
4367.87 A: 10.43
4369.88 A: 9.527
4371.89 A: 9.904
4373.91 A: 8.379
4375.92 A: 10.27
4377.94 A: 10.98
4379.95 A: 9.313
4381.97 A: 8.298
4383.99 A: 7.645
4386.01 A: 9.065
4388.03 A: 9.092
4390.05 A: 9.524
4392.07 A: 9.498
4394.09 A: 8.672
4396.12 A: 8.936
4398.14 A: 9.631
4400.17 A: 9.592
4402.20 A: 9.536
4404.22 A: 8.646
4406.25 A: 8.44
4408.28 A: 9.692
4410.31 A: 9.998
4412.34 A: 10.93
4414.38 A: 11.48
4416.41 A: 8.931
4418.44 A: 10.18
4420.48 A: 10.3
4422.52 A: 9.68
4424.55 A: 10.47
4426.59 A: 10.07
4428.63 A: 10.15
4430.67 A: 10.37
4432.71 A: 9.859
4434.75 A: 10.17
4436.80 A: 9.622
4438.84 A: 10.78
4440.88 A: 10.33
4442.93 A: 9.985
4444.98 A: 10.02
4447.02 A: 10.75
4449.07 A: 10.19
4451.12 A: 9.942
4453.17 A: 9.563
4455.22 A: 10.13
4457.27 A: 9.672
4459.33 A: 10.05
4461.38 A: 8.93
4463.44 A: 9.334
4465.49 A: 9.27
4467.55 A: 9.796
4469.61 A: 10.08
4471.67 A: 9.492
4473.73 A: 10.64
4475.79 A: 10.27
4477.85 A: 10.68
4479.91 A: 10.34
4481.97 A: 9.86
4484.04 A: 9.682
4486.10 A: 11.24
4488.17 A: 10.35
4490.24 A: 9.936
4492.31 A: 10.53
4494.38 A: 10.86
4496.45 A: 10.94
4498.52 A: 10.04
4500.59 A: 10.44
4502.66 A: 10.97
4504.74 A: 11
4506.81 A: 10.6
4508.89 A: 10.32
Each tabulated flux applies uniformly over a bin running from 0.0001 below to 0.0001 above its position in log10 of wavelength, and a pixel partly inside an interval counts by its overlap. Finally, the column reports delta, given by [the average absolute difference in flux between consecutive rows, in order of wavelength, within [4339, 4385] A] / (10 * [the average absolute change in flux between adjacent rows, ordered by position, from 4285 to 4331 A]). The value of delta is 0.11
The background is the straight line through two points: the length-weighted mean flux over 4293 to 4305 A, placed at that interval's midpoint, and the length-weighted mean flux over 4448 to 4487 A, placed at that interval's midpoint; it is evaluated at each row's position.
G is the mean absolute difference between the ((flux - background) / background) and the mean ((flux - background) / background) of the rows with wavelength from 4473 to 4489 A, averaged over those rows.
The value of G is 0.04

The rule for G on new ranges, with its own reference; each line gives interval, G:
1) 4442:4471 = 0.04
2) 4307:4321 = 0.08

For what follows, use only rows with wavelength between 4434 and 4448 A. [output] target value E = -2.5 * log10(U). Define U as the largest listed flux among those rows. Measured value -2.58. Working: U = 10.78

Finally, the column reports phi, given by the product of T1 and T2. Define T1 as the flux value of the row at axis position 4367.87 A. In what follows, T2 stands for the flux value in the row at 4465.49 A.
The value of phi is 97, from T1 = 10.43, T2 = 9.27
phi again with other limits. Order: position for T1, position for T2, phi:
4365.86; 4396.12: 82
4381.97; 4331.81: 85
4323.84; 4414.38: 105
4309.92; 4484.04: 78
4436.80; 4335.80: 92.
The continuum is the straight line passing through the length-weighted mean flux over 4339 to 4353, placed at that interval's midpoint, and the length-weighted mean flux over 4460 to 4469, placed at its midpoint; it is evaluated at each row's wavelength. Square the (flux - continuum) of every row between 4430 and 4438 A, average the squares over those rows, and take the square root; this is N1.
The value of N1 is 1.0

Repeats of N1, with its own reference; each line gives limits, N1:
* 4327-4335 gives 1.5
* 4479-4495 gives 0.9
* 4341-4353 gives 0.7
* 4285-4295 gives 1.4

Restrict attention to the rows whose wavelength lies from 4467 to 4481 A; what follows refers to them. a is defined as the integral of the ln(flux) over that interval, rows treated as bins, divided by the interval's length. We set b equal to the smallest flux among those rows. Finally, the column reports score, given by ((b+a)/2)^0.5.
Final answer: 2.43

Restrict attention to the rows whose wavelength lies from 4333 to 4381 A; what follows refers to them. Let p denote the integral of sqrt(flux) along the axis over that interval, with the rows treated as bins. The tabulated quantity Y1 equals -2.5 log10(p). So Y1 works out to -5.40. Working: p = 144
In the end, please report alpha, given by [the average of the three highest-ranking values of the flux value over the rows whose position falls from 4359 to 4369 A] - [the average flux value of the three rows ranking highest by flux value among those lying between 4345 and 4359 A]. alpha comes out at 0.9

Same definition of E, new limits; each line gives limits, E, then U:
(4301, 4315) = -2.39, 9.062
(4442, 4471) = -2.58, 10.75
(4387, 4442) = -2.65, 11.48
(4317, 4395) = -2.60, 10.98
